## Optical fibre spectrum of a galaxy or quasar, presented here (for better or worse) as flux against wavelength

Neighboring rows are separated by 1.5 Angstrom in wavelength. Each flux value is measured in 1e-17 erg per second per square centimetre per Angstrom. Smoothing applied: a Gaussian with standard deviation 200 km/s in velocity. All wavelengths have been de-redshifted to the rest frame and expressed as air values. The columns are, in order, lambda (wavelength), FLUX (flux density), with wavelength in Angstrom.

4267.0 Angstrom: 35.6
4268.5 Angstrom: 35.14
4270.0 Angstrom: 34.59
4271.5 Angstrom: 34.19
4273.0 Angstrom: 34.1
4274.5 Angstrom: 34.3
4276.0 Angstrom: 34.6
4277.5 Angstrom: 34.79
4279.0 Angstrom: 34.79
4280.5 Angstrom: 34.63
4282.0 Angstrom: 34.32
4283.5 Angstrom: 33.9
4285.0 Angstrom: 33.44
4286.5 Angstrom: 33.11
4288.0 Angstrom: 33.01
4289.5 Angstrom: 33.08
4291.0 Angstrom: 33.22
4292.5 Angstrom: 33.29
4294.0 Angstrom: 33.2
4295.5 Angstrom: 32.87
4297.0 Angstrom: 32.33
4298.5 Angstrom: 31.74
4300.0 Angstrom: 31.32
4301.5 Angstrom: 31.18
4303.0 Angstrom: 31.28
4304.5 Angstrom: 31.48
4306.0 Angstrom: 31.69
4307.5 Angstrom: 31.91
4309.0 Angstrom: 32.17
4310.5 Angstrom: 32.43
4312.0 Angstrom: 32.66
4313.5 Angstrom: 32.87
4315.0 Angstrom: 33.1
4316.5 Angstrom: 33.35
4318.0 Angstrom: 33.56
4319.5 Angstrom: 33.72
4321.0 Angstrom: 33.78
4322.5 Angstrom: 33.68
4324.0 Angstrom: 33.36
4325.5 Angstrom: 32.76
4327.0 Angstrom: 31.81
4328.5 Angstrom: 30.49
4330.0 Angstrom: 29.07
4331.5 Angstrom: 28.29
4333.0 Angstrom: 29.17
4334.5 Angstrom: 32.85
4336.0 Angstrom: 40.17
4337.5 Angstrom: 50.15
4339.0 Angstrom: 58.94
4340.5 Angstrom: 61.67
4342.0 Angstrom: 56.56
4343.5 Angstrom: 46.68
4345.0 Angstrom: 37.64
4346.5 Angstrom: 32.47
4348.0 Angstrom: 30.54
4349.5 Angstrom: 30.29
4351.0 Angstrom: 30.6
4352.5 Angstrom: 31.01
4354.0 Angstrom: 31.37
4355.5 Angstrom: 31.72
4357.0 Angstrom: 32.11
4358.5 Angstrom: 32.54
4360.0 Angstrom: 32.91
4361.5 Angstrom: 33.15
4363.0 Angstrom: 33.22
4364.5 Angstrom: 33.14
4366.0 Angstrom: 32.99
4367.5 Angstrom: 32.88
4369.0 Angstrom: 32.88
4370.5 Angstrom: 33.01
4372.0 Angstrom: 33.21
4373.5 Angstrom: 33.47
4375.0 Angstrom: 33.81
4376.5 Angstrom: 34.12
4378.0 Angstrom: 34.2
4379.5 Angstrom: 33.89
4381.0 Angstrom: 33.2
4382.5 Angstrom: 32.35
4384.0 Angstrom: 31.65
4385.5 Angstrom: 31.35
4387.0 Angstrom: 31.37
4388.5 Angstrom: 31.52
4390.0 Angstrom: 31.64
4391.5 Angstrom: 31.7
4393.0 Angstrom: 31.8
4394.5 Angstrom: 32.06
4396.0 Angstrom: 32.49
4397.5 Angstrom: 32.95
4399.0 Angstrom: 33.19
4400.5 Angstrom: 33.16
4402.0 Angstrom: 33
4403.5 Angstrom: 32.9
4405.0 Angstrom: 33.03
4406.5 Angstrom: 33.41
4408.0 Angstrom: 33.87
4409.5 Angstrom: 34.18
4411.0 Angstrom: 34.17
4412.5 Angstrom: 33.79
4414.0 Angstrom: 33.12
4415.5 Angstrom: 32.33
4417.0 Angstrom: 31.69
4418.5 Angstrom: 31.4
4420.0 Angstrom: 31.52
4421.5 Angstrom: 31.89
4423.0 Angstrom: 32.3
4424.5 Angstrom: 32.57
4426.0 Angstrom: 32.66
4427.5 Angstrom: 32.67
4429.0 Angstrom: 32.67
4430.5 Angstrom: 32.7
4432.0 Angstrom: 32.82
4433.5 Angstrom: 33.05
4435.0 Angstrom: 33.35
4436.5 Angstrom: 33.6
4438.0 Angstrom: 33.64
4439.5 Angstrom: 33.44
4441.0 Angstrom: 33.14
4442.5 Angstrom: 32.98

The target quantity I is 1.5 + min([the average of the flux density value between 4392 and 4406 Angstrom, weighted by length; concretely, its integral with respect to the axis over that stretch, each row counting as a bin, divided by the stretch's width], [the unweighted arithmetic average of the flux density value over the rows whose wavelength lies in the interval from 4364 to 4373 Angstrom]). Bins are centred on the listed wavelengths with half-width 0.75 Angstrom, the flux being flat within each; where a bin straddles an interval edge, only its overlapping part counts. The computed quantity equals 34.22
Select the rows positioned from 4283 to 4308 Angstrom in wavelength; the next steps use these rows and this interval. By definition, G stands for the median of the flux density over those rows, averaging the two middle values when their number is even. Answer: 32.9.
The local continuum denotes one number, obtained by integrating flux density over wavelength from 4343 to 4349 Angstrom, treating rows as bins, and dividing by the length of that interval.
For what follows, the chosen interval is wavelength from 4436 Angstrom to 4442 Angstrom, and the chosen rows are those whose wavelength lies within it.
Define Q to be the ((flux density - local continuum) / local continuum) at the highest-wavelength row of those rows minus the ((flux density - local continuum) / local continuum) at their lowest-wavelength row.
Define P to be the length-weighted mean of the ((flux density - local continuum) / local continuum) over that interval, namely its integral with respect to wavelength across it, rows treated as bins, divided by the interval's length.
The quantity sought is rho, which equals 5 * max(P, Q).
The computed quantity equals -0.1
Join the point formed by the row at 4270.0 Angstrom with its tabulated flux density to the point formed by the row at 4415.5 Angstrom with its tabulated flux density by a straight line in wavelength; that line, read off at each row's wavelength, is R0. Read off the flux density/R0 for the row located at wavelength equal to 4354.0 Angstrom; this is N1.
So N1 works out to 0.94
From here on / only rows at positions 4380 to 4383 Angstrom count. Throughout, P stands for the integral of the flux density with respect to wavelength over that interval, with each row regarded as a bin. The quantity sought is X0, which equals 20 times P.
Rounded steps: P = 99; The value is 1974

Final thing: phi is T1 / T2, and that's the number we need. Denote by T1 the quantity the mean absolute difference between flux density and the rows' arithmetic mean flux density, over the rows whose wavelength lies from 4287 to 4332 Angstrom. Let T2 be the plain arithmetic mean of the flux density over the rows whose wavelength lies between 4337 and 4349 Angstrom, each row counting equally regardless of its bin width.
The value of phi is 0.021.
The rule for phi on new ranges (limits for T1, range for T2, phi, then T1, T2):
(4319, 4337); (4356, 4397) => 0.068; 2.2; 32.7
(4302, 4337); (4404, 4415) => 0.044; 1.5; 33.7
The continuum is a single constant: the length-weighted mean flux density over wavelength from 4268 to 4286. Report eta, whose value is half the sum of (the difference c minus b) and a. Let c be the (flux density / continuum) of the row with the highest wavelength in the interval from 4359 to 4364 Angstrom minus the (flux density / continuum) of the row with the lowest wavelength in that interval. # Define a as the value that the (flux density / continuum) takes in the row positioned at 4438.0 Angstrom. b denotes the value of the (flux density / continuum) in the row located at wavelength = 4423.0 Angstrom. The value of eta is 0.024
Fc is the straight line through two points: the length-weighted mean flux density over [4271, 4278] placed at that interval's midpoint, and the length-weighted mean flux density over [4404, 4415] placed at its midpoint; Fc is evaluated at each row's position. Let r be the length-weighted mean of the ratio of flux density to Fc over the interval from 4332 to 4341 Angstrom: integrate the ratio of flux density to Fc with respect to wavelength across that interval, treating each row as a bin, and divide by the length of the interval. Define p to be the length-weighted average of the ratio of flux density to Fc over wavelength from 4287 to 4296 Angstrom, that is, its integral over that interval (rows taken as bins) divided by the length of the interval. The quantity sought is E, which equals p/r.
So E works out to 0.74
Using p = 0.97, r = 1.31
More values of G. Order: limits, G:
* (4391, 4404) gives 32.9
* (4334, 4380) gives 33.1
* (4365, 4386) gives 33.1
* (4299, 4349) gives 32.8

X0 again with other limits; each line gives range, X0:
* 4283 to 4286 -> 2016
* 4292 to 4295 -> 1993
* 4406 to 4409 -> 2022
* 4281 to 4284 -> 2050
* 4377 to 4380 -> 2044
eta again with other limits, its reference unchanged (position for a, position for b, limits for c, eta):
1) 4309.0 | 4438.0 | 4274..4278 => -0.014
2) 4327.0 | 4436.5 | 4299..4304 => -0.027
